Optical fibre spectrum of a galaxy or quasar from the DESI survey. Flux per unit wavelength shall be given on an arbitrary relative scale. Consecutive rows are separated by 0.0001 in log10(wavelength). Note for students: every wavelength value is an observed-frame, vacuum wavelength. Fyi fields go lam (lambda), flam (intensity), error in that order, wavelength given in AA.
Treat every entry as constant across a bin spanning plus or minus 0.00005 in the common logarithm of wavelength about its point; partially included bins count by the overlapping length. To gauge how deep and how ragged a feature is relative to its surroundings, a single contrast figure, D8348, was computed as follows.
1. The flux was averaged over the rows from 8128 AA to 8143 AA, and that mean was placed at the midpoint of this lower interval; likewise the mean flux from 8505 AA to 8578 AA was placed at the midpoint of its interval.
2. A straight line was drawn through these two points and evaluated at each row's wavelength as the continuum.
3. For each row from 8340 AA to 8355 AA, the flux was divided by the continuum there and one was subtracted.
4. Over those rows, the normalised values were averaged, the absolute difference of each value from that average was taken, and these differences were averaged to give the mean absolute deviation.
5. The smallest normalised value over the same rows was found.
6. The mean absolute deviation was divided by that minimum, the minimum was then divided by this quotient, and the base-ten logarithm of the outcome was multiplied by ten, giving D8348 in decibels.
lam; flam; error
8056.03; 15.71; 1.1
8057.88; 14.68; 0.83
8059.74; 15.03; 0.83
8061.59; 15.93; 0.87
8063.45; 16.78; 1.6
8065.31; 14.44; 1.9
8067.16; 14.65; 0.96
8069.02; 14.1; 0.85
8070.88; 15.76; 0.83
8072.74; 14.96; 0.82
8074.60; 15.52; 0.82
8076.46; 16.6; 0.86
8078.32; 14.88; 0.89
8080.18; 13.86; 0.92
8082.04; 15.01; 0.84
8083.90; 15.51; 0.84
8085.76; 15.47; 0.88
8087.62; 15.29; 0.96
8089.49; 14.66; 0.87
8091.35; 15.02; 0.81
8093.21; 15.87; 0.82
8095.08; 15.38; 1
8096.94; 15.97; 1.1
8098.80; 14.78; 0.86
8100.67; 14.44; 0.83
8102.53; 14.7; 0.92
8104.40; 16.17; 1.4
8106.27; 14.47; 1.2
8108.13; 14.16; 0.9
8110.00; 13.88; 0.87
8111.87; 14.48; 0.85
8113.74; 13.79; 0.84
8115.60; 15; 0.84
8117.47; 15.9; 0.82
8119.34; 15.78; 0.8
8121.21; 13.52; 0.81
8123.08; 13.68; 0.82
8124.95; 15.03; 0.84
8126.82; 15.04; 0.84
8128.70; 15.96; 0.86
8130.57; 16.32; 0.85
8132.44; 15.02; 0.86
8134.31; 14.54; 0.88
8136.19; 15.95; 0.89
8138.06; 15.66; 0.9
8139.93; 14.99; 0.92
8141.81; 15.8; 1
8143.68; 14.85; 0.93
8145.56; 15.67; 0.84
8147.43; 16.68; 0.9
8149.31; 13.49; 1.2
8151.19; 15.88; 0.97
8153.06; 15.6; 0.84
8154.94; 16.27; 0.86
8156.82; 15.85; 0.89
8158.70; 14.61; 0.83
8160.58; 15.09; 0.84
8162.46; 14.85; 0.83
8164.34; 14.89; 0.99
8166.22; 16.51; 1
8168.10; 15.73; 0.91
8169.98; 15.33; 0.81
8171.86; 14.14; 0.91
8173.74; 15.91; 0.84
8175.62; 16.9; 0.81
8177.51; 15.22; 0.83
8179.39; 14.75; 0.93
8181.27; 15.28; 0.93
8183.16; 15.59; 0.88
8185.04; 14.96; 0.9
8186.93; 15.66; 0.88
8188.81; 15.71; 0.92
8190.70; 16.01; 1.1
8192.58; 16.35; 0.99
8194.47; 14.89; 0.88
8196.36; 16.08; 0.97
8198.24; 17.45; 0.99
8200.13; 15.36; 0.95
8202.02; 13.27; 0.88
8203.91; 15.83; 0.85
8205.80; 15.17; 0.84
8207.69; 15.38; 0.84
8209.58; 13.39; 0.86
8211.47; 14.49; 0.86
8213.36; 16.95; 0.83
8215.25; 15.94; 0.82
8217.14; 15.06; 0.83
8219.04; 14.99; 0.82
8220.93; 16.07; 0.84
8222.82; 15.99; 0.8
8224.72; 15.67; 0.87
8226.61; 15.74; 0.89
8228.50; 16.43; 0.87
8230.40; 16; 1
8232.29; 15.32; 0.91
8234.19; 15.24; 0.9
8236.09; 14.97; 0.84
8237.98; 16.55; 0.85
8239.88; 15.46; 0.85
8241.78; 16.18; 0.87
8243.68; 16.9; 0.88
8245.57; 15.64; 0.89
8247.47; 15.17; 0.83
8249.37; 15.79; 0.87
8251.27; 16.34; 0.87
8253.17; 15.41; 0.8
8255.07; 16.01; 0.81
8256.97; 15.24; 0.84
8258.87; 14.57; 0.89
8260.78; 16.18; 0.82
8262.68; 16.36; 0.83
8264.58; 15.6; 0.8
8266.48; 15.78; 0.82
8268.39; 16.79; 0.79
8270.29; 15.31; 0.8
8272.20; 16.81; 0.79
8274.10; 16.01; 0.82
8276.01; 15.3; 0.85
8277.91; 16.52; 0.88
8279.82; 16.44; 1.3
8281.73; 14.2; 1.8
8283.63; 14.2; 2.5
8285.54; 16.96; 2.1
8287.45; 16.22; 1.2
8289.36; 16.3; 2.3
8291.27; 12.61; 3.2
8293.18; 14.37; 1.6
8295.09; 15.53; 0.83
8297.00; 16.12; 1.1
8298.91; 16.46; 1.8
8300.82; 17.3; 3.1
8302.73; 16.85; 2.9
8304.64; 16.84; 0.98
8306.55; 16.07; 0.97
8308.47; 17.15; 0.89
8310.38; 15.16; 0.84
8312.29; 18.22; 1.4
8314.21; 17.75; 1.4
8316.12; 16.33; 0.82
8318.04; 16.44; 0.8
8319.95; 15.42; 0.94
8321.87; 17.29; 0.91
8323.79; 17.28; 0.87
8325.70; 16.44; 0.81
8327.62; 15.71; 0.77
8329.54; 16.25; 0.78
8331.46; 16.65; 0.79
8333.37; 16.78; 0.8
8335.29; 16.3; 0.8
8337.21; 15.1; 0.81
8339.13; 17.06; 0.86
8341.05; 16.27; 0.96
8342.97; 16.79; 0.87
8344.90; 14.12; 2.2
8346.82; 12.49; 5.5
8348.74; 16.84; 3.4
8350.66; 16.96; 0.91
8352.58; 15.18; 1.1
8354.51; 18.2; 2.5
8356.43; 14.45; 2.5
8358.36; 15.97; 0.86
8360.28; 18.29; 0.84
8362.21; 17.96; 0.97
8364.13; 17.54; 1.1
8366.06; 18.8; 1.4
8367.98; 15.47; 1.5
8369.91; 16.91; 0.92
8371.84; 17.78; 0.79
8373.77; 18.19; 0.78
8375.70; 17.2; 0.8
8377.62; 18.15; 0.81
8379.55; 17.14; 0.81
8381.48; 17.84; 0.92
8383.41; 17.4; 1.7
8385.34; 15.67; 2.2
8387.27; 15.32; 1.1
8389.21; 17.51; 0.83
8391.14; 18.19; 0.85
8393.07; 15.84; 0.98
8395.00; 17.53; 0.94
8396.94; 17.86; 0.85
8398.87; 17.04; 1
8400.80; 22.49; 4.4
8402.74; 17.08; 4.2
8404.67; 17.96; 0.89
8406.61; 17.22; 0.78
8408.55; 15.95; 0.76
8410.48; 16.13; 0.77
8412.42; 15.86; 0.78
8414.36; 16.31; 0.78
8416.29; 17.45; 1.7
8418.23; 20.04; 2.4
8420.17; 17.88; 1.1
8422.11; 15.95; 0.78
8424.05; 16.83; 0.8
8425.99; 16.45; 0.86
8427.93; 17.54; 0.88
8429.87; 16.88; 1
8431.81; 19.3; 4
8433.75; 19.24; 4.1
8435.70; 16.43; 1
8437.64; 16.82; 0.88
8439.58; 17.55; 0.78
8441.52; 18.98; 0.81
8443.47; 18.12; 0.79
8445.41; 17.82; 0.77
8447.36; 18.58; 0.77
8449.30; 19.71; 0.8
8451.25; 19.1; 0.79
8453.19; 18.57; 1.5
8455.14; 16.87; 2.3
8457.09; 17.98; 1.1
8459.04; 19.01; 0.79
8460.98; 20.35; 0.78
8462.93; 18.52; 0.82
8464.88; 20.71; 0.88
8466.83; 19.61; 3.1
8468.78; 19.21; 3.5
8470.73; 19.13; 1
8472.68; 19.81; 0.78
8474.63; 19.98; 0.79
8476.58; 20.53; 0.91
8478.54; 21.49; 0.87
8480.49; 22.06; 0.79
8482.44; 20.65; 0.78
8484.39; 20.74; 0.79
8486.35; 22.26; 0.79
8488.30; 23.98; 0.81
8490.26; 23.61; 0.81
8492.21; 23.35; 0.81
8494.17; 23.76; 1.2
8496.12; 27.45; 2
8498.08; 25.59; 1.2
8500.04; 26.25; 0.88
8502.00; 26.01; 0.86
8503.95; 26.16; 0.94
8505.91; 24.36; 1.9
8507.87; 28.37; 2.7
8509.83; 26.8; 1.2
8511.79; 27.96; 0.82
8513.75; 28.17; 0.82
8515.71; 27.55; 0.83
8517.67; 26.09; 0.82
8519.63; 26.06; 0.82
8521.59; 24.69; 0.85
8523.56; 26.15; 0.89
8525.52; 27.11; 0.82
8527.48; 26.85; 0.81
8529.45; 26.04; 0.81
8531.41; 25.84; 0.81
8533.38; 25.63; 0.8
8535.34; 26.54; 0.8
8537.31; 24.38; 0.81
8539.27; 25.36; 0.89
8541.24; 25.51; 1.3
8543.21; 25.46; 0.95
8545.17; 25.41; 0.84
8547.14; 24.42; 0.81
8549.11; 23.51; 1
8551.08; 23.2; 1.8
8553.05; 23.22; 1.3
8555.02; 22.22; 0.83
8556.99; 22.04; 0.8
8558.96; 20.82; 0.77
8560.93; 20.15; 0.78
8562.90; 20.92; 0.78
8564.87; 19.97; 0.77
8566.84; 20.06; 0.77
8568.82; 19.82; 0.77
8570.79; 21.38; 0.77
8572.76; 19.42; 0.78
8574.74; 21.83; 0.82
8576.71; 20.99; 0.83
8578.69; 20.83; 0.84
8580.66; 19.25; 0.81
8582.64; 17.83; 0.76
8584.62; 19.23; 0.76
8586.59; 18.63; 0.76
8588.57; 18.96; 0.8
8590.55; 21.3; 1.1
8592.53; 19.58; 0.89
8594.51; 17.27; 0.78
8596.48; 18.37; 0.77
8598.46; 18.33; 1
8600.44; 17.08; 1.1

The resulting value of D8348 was 2.9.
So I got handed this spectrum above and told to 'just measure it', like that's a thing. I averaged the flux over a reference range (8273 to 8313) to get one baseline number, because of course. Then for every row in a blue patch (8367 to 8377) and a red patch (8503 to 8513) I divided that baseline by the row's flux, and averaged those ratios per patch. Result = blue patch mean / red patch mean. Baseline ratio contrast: 1.56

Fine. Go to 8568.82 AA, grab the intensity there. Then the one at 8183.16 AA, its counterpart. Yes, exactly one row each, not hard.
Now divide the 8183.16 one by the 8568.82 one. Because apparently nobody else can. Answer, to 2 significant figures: 0.79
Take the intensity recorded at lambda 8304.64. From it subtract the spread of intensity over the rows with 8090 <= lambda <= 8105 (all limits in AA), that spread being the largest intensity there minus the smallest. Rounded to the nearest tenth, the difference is 15.1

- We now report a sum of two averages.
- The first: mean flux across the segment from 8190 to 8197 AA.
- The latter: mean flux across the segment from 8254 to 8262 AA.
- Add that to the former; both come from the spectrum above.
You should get 31.3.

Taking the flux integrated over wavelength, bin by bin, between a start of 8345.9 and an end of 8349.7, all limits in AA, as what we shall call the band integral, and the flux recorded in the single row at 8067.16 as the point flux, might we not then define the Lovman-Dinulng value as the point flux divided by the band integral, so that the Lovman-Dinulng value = 0.26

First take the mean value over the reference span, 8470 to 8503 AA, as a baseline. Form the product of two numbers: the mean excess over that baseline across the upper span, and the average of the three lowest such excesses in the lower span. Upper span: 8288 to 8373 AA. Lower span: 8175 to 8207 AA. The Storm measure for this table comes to 54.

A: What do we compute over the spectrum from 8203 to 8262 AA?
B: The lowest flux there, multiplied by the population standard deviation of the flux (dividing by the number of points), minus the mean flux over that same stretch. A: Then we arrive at -5.9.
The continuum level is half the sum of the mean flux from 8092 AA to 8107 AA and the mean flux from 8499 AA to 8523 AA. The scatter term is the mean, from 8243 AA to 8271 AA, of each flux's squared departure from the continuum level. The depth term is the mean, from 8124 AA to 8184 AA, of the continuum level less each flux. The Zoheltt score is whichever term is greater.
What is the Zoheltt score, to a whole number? 26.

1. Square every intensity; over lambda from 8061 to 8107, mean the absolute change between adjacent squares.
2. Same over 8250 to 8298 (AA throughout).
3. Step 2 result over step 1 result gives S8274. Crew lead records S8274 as 1.2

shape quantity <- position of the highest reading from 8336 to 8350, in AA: 8339.13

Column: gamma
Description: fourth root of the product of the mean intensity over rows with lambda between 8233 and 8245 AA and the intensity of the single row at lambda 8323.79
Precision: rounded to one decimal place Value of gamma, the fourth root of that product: 4.1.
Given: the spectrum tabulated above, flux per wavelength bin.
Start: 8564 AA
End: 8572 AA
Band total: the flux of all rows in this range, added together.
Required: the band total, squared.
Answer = 6598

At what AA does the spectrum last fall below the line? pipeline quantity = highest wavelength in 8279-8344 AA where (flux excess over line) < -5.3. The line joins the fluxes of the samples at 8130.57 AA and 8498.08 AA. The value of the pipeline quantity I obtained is 8341.05 AA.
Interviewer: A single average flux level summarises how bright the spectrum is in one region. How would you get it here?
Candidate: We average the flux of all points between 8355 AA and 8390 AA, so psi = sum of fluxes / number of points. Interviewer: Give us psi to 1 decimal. 17.1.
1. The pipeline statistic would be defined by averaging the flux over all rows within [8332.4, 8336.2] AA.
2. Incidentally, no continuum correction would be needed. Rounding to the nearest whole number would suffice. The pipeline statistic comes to 17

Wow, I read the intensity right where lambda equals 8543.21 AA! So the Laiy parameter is 25.46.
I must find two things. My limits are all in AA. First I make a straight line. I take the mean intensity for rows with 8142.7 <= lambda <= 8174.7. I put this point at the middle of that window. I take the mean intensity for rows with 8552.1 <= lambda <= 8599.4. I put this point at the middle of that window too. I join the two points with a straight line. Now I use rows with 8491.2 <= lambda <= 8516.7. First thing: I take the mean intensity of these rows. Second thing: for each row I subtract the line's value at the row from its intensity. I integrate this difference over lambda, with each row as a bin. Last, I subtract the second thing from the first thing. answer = -152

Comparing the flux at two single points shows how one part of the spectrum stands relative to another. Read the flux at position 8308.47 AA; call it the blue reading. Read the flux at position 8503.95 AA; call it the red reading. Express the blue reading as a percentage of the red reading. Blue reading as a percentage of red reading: 66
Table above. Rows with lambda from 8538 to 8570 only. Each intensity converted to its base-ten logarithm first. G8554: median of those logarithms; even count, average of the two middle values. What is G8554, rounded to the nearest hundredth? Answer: 1.36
